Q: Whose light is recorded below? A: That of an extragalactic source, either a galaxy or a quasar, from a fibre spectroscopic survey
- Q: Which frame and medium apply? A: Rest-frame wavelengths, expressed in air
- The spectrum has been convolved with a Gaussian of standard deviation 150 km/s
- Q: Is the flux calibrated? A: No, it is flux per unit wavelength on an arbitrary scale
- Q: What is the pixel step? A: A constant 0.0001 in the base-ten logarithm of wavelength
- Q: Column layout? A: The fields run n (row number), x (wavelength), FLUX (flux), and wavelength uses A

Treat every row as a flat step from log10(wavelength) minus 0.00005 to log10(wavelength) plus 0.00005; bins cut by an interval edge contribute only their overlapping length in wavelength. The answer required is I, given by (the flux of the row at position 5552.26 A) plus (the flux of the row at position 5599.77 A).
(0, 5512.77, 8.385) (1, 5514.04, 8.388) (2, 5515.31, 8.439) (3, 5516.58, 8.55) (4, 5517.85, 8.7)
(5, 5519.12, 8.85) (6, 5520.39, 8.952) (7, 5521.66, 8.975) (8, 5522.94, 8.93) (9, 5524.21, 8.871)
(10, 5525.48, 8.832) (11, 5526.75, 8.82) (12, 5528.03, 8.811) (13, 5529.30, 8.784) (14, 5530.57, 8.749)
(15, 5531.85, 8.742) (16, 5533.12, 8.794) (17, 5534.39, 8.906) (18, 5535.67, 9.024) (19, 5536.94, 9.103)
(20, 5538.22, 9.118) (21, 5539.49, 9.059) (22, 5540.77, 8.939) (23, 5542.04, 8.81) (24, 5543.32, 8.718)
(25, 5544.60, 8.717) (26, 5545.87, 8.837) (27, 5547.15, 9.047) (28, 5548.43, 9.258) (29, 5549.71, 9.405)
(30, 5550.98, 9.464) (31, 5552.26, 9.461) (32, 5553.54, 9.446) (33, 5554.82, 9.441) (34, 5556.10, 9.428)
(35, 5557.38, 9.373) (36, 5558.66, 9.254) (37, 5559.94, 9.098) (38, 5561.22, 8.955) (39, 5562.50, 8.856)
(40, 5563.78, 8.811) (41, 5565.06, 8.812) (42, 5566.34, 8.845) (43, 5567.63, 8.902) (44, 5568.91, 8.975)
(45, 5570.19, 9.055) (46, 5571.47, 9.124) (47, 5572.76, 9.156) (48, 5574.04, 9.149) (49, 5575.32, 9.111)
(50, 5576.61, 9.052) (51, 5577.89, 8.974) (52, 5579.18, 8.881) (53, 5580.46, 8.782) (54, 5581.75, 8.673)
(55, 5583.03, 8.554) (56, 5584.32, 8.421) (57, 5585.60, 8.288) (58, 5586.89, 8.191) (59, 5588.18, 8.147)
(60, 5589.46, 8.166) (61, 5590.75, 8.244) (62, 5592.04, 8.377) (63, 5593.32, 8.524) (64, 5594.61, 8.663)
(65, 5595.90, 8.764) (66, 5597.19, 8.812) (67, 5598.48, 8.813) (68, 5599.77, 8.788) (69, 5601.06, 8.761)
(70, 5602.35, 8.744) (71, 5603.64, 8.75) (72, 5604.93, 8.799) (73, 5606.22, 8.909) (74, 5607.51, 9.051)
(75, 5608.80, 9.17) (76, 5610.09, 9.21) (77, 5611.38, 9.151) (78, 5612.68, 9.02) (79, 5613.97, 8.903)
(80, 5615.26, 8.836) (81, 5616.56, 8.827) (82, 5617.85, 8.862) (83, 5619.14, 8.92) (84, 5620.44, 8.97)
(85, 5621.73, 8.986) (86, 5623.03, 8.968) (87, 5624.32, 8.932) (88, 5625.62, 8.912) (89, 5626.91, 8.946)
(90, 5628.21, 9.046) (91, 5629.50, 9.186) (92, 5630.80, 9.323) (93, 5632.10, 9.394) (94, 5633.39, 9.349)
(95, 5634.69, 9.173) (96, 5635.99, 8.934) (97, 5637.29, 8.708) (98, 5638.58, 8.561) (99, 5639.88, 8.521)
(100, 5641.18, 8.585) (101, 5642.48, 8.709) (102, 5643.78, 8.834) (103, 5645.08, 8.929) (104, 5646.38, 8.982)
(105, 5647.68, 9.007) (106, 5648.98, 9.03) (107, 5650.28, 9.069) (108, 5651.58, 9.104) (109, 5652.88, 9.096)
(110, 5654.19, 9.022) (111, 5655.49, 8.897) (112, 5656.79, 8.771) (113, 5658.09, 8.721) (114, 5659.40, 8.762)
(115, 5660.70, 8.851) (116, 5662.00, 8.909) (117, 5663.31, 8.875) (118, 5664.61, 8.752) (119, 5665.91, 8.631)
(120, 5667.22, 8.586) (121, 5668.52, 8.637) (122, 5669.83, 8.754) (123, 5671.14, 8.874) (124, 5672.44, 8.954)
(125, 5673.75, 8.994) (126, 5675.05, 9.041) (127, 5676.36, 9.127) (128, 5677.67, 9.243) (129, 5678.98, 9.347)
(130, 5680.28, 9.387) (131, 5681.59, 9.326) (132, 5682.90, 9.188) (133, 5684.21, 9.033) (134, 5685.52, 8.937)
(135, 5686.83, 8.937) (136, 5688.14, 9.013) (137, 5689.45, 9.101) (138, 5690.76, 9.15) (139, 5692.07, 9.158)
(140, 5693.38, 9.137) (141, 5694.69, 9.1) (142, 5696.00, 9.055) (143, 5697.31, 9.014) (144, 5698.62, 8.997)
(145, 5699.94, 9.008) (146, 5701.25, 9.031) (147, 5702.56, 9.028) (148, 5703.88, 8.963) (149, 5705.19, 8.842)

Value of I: 18.2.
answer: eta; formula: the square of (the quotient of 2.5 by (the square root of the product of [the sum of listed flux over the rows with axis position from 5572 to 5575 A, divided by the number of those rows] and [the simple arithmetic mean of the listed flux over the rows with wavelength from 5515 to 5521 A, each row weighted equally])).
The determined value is 0.079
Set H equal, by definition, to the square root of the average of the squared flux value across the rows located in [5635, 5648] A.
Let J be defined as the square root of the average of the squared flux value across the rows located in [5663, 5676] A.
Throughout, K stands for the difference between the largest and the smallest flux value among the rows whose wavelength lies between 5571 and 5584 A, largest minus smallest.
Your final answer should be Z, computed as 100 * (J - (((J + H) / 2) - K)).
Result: 62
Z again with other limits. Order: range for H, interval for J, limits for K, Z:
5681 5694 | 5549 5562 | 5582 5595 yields 63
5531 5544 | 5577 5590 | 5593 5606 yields 8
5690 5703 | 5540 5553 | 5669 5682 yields 63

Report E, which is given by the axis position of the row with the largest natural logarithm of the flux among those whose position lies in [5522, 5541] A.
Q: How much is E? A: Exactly 5538.22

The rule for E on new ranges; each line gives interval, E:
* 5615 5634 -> 5632.10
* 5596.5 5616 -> 5610.09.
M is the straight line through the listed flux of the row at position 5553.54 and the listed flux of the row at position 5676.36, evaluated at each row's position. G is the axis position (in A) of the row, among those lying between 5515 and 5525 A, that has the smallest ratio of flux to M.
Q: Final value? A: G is 5515.31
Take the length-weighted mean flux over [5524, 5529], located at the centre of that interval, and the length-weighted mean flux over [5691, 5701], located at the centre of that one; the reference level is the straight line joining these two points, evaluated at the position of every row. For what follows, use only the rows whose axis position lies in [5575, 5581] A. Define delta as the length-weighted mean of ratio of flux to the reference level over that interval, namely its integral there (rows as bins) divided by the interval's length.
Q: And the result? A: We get 1.01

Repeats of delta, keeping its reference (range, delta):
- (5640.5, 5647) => 0.98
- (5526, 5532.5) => 0.99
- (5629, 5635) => 1.03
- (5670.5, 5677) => 1.00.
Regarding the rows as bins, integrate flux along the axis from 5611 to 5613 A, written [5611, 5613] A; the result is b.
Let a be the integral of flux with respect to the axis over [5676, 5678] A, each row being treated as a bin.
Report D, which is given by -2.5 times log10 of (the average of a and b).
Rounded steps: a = 18.3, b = 18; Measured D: -3.15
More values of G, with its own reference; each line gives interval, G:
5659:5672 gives 5667.22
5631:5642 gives 5639.88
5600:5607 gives 5602.35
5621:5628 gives 5625.62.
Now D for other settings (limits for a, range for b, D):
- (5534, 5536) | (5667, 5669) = -3.11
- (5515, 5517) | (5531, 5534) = -3.34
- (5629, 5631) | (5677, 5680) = -3.41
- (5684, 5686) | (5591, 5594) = -3.34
